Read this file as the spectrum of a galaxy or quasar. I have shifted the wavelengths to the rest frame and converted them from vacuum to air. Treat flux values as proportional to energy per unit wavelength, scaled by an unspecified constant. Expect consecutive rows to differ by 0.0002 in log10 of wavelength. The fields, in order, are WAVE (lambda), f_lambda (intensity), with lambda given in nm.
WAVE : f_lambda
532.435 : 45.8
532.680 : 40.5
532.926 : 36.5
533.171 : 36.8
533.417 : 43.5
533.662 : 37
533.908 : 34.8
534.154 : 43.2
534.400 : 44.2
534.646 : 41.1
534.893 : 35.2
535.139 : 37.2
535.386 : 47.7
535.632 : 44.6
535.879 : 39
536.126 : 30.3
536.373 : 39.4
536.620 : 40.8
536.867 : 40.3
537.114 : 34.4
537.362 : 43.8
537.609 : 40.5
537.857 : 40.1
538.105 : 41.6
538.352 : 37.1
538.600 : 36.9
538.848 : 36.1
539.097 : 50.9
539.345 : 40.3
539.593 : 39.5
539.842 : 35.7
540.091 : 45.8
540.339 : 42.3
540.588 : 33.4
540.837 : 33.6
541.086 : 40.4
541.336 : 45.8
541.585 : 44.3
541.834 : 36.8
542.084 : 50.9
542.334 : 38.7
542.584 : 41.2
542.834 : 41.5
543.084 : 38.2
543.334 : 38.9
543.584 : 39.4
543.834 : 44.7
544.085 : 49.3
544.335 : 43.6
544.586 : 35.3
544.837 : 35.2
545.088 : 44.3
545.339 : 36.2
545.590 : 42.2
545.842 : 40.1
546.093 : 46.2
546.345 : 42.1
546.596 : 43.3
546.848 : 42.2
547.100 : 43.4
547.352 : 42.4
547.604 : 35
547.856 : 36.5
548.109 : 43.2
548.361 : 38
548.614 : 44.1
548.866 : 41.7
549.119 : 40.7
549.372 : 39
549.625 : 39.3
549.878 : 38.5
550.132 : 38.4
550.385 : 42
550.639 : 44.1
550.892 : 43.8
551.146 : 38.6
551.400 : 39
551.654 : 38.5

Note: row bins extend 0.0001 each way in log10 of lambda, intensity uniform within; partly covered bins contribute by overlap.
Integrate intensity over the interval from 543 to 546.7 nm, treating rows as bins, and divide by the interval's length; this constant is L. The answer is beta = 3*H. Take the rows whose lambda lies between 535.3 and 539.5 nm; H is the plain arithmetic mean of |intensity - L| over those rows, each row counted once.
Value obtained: 11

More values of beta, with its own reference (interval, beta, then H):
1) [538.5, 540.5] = 12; 4.1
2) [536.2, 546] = 11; 3.5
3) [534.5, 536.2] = 14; 4.8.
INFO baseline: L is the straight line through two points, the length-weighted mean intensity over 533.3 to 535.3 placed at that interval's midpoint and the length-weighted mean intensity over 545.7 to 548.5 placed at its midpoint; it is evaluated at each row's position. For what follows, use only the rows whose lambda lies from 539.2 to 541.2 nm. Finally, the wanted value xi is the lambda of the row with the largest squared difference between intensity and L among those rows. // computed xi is 540.588 nm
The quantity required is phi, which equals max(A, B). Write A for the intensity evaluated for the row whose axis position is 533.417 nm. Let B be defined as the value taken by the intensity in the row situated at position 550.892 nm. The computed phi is 43.8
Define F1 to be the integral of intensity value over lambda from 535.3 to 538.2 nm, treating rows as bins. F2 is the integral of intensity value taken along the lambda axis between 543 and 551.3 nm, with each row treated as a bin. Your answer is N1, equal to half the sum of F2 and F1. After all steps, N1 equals 228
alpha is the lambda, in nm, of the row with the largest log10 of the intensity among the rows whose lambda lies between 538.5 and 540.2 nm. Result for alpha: 539.097 nm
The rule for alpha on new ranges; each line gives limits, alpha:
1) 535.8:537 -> 536.620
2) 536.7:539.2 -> 539.097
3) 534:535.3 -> 534.400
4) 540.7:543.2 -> 542.084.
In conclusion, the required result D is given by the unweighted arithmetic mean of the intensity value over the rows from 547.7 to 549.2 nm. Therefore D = 40.7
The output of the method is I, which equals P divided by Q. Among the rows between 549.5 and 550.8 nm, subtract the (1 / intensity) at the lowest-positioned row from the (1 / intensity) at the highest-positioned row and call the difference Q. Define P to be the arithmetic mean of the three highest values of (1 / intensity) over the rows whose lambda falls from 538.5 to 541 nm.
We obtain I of -11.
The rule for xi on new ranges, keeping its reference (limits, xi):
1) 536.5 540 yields 539.097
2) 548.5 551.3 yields 550.132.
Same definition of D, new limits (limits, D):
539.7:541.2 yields 38.5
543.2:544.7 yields 41.9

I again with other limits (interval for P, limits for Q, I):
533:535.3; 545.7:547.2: -15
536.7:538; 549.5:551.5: 134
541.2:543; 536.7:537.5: -13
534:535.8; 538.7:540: 86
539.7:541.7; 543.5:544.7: 10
